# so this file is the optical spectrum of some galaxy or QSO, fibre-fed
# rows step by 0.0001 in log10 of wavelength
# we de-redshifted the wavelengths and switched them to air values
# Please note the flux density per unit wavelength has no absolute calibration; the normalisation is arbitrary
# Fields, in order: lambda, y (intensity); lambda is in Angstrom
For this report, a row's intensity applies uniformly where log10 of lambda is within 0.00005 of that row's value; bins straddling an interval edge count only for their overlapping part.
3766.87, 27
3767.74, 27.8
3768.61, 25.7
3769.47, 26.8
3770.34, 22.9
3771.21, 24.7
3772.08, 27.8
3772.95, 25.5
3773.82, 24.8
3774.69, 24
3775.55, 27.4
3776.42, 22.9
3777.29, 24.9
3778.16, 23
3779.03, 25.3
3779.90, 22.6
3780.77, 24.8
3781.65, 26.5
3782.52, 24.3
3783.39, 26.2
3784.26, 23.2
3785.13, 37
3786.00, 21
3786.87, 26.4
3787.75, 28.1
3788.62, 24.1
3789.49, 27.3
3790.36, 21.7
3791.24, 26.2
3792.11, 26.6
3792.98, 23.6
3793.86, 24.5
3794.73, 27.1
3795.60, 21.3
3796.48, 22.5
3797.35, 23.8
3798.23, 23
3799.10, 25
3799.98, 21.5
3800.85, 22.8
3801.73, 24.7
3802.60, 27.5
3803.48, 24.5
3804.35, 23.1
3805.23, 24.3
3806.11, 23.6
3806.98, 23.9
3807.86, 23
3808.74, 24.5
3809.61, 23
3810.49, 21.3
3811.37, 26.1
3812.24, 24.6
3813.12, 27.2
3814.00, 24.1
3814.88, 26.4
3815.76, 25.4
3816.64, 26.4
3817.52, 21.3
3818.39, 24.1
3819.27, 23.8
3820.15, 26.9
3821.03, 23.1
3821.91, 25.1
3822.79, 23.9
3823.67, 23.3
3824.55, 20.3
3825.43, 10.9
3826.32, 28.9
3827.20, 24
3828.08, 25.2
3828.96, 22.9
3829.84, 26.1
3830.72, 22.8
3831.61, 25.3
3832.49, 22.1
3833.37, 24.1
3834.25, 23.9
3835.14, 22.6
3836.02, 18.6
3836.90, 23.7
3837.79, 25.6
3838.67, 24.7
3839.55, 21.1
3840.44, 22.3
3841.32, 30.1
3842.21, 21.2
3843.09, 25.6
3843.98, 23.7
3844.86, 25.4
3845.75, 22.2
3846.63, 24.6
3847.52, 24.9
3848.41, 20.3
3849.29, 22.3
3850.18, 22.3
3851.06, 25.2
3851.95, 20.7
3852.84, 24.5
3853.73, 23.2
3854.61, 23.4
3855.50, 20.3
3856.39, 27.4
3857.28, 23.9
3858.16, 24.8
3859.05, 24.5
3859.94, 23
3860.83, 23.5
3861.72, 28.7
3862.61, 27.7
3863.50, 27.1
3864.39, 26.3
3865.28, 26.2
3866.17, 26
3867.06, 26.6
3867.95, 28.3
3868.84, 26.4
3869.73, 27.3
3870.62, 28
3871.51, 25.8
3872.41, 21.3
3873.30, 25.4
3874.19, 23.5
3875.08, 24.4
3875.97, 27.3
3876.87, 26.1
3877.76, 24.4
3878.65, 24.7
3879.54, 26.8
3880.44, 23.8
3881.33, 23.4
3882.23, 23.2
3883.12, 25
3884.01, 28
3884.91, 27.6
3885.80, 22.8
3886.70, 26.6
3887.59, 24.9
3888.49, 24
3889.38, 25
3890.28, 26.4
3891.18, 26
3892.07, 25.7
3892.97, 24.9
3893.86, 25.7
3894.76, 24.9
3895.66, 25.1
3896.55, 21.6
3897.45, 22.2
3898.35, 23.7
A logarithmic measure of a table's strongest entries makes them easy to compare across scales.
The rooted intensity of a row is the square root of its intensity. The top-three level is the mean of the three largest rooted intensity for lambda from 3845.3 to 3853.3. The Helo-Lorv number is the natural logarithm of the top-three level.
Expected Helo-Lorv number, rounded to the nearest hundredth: 1.61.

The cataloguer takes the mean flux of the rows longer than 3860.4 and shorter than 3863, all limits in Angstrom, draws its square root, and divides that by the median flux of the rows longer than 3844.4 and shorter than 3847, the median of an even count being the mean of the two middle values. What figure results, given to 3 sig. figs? 0.210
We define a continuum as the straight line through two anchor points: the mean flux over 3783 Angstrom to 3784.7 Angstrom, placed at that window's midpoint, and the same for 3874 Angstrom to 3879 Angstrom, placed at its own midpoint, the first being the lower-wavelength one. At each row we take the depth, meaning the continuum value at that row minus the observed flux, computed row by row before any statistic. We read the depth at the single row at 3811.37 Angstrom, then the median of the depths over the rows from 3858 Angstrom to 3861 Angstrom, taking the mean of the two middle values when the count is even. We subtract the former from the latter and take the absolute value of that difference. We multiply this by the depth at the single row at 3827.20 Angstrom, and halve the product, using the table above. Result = 1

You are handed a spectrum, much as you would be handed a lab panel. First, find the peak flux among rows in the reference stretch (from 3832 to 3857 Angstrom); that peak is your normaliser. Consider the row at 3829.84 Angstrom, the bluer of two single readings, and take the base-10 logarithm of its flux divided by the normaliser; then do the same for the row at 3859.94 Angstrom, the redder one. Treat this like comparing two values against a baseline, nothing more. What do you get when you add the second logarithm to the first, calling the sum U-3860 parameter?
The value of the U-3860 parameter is -0.18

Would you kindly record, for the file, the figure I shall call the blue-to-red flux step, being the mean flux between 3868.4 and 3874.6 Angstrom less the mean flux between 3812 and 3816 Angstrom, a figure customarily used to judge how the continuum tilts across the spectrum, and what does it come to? -0.2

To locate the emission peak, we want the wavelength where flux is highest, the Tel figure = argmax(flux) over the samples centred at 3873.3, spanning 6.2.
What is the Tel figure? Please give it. 3870.62 Angstrom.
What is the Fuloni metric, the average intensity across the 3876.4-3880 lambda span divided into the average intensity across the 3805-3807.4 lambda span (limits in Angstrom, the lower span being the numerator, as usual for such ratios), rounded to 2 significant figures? 0.94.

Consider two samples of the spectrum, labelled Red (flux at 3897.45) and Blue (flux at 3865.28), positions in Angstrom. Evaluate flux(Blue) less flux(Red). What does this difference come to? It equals 4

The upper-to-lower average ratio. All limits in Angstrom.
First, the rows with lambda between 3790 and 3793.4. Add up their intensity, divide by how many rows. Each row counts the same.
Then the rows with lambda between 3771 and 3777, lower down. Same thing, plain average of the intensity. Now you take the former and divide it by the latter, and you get 0.97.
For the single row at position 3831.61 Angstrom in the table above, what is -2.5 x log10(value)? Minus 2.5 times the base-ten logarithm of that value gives -3.51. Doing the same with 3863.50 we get -3.58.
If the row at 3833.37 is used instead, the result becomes -3.46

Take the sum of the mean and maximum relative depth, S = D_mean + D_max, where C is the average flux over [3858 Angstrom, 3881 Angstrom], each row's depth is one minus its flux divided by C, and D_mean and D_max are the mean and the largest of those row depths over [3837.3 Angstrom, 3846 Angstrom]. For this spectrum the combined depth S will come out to 0.24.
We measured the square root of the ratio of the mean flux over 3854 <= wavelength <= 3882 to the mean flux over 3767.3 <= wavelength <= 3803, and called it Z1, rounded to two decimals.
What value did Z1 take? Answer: 1.01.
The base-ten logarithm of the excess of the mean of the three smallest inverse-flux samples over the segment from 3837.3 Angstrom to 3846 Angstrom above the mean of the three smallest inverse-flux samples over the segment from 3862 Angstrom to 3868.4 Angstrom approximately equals -3.00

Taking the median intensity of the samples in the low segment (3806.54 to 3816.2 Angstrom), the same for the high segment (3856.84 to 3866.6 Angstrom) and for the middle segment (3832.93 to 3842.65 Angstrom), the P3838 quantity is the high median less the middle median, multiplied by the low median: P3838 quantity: 56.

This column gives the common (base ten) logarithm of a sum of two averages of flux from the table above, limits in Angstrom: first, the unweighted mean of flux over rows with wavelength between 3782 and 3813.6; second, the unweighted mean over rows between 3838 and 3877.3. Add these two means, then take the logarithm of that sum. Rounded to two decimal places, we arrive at 1.69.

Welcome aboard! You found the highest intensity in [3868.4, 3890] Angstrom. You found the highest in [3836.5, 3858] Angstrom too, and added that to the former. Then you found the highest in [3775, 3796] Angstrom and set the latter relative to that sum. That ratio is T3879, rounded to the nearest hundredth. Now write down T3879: 0.64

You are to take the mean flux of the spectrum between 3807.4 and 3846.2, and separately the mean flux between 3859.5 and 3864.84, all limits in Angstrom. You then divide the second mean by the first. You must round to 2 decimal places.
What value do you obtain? 1.09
